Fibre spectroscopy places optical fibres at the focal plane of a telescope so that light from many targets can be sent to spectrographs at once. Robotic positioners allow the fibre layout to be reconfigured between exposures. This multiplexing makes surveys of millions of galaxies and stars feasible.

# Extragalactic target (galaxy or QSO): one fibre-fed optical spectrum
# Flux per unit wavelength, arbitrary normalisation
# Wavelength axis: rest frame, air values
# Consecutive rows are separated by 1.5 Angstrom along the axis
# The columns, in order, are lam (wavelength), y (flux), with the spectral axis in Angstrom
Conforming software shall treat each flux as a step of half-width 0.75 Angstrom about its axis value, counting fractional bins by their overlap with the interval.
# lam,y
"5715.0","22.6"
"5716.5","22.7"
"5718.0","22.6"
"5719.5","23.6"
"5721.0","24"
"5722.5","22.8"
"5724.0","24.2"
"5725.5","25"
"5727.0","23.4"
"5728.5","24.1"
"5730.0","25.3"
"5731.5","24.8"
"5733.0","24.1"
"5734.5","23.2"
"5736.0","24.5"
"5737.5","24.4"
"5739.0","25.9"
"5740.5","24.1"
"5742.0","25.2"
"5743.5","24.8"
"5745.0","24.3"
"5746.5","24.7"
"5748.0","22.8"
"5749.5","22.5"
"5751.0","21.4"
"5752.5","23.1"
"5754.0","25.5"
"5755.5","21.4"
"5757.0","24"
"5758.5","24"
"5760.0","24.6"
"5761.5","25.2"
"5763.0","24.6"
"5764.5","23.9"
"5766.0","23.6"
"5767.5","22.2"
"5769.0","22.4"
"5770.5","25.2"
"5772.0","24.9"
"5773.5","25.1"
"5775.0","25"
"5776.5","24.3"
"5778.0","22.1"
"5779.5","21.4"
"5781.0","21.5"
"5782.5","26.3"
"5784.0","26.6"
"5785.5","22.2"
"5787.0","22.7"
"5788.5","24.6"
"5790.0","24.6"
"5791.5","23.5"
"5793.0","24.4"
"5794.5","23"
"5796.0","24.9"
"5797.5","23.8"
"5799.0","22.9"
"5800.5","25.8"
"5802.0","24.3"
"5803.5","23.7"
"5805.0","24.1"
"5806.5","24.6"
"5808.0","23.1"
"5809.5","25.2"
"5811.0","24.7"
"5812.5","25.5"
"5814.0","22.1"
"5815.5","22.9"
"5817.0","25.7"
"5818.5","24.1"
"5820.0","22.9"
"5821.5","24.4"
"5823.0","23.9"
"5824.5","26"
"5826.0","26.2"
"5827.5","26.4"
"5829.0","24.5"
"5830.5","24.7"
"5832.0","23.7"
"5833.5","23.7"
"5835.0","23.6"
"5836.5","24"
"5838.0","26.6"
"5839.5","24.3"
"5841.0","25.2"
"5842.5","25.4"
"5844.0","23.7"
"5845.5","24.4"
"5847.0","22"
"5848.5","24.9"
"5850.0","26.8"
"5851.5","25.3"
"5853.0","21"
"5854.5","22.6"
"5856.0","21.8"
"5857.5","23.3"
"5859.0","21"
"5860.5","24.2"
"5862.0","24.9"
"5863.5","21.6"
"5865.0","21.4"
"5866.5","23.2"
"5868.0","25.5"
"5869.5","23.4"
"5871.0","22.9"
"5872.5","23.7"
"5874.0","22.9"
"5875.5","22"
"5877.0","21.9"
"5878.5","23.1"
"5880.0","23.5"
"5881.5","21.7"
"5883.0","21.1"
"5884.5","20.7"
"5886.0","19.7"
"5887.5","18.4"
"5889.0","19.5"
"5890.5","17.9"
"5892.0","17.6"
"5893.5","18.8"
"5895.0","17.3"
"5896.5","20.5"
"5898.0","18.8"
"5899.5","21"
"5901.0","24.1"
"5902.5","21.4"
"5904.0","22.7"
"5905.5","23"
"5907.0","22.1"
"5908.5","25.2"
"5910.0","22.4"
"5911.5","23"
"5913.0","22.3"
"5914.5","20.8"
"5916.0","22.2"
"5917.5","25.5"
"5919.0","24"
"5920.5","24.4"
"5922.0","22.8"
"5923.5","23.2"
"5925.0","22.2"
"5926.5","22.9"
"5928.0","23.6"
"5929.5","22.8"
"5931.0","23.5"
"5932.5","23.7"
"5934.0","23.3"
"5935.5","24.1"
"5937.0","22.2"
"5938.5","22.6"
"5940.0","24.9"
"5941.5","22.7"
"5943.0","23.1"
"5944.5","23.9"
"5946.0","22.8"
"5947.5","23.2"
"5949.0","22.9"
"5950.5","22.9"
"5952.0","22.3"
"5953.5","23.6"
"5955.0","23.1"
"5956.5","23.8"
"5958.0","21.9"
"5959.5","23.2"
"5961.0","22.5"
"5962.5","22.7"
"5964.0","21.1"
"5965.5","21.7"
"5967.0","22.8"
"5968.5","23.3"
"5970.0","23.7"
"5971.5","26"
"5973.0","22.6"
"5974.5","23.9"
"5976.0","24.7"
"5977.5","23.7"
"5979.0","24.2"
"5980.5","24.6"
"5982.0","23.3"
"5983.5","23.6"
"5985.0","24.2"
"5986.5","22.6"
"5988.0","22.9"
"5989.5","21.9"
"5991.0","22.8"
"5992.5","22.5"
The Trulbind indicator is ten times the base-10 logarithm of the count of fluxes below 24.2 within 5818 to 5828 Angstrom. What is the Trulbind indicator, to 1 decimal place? 4.8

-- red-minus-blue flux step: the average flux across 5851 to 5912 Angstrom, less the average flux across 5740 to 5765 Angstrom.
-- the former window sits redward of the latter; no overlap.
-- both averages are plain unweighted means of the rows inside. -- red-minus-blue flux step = -2.0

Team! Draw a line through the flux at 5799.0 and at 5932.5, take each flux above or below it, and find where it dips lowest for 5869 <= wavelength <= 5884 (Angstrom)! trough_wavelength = 5883.0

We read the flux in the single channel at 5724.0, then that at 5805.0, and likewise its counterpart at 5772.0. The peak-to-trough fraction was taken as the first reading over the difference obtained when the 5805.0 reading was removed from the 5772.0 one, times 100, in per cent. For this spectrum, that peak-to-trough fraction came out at 3025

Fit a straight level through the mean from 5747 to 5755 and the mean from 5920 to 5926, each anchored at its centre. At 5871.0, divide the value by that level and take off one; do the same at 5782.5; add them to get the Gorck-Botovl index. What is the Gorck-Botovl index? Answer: 0.13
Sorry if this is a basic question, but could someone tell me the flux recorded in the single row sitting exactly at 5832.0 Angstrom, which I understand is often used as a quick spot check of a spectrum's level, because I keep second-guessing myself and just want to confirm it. 23.7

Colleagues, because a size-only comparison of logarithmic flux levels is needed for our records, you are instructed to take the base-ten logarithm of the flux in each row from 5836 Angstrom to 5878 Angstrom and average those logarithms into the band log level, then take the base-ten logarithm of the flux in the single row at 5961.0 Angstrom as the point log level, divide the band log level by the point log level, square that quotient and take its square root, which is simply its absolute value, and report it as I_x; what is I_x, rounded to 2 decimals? 1.01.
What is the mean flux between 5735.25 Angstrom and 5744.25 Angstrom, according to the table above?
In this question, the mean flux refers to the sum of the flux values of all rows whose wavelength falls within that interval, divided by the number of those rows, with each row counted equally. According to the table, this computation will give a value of 24.8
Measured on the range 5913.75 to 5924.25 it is 23.3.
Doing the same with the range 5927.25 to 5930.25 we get 23.2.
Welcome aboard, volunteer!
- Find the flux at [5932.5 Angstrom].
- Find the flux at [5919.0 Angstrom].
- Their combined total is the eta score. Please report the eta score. 48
